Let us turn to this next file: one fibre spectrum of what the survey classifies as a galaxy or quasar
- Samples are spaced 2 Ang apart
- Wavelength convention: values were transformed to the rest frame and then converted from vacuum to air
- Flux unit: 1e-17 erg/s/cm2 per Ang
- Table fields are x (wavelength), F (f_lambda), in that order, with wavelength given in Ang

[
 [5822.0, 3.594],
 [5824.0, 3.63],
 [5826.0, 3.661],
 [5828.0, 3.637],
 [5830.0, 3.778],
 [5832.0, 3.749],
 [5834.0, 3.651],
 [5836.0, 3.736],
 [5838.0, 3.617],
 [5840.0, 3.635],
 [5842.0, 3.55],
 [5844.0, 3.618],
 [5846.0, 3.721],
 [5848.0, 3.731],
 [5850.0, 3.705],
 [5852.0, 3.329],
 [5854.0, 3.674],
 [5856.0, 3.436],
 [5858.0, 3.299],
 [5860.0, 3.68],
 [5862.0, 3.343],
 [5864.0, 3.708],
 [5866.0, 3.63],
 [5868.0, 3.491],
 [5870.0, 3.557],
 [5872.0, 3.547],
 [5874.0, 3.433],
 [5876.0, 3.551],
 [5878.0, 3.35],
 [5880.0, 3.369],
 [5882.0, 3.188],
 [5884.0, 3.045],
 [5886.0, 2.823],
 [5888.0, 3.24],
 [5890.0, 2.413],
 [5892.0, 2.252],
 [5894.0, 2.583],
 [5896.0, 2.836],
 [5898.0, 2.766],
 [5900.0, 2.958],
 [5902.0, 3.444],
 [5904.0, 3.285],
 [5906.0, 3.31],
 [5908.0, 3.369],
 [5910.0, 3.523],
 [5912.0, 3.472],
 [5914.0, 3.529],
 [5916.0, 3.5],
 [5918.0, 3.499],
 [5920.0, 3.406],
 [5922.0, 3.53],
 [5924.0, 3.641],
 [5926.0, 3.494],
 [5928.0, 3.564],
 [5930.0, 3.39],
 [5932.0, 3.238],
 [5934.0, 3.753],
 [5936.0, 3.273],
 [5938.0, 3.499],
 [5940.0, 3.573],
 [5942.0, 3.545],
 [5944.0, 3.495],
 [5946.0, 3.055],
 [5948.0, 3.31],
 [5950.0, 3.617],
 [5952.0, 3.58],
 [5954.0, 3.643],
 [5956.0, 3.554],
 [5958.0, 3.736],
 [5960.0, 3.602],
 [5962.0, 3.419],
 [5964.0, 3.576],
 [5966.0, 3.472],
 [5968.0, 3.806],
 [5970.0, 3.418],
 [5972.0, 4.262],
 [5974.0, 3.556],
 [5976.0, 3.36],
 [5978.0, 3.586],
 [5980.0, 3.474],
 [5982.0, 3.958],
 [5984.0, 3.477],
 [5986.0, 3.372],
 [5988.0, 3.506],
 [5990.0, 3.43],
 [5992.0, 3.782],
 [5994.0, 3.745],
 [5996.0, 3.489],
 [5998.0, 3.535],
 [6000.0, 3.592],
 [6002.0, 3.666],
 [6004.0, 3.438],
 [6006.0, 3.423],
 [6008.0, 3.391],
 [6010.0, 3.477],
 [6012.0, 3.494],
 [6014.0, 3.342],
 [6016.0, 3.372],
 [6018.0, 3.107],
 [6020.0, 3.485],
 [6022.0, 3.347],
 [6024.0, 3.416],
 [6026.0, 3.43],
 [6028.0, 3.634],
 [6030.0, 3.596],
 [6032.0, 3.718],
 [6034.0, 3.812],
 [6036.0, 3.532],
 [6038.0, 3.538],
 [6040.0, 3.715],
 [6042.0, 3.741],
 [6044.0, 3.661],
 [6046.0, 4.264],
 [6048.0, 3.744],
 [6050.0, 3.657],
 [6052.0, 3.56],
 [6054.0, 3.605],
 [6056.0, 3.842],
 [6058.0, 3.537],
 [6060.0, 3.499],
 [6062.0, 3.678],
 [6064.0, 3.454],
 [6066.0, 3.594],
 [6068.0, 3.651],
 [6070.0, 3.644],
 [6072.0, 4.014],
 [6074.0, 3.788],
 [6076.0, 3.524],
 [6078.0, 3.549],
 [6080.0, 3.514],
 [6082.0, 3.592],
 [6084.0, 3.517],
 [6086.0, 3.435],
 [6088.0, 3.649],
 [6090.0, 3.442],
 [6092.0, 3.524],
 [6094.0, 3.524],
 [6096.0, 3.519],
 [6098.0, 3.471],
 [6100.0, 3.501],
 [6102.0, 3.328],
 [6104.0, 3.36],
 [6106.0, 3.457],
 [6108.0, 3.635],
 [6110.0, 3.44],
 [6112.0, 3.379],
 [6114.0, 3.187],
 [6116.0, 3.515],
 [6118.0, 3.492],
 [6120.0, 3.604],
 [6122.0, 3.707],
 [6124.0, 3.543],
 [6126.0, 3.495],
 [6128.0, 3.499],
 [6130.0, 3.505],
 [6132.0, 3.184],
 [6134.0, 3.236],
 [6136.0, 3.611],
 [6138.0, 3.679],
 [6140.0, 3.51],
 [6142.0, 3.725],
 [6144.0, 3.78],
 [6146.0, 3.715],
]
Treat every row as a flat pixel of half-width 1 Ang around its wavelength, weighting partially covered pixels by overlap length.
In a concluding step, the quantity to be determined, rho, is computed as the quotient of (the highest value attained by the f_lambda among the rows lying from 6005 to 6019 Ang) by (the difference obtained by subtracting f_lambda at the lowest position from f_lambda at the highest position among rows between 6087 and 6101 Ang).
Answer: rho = -24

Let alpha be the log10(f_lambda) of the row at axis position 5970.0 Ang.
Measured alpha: 0.53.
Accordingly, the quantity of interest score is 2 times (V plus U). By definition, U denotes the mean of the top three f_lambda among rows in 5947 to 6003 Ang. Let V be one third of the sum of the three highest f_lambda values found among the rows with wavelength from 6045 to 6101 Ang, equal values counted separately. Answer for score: 16.10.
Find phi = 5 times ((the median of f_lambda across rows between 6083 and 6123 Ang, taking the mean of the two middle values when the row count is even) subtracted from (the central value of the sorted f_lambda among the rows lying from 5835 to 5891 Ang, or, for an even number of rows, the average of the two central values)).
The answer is 0.26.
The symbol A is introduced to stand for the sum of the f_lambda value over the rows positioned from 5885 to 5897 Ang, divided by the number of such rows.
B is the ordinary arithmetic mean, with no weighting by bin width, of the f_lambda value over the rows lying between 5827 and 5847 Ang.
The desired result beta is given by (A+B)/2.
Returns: 3.18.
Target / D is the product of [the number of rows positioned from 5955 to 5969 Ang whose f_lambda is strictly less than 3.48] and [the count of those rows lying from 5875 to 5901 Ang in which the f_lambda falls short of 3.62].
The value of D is 26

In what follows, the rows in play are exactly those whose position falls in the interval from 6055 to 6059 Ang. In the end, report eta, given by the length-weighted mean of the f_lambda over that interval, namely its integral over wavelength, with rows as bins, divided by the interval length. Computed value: 3.69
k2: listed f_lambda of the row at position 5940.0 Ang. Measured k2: 3.573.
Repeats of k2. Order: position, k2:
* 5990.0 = 3.43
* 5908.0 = 3.369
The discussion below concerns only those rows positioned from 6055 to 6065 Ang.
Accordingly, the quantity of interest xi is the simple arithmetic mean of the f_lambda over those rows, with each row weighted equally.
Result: 3.60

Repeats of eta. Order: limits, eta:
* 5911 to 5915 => 3.50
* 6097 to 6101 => 3.49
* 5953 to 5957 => 3.60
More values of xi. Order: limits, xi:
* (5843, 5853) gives 3.62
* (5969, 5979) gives 3.64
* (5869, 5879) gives 3.49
